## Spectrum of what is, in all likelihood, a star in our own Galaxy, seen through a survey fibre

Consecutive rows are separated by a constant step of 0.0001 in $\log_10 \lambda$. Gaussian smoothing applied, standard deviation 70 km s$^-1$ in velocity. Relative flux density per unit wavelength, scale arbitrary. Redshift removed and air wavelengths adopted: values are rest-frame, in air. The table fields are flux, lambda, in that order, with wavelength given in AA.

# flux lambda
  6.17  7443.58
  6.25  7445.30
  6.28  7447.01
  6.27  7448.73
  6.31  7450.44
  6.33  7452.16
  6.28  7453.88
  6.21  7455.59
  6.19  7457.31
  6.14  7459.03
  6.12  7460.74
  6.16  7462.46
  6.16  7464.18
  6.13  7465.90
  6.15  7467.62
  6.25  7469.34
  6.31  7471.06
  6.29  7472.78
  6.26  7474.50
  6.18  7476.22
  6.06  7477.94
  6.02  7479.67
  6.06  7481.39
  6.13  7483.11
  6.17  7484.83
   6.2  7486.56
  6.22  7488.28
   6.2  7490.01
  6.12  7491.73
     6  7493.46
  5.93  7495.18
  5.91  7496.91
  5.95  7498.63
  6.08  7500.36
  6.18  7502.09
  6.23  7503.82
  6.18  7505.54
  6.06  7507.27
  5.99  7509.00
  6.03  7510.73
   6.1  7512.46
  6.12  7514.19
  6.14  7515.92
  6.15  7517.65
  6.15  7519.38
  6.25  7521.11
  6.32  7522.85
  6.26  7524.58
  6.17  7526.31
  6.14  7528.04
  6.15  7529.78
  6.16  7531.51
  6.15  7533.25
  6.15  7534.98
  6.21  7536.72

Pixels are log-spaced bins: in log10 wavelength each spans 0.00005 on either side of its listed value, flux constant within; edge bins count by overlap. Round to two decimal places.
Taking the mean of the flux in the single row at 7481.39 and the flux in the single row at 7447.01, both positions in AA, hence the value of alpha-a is 6.17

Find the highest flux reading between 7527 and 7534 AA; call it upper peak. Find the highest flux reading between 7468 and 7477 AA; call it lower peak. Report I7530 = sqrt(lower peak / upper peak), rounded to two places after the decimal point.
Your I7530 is 1.01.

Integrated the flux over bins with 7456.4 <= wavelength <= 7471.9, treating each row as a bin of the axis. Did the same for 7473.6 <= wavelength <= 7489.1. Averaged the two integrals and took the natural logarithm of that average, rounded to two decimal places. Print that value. 4.56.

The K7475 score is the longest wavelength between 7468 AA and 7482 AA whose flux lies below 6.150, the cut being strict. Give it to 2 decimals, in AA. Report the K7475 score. 7481.39 AA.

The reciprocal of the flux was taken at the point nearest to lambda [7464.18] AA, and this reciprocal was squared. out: 0.0264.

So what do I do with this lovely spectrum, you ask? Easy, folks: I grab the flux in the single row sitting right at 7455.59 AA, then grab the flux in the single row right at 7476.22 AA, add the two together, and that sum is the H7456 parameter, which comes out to 12.39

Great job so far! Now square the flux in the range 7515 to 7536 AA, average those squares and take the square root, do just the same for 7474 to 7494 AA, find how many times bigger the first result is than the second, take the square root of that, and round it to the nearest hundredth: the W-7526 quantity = 1.00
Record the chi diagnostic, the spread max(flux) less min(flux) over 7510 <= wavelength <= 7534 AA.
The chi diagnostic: 0.29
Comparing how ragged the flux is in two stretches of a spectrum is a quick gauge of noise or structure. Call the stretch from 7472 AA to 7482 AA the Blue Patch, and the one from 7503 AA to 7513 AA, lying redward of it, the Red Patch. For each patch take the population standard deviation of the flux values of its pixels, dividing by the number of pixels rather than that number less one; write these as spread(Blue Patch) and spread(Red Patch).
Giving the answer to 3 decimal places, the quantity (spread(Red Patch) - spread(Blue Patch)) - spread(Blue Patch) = -0.125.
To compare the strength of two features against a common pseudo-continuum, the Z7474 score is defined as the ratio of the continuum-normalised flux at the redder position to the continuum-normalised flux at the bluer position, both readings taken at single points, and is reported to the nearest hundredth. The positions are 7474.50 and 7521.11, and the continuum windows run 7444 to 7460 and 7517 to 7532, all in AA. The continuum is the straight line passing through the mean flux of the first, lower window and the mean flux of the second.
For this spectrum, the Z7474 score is 1.00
